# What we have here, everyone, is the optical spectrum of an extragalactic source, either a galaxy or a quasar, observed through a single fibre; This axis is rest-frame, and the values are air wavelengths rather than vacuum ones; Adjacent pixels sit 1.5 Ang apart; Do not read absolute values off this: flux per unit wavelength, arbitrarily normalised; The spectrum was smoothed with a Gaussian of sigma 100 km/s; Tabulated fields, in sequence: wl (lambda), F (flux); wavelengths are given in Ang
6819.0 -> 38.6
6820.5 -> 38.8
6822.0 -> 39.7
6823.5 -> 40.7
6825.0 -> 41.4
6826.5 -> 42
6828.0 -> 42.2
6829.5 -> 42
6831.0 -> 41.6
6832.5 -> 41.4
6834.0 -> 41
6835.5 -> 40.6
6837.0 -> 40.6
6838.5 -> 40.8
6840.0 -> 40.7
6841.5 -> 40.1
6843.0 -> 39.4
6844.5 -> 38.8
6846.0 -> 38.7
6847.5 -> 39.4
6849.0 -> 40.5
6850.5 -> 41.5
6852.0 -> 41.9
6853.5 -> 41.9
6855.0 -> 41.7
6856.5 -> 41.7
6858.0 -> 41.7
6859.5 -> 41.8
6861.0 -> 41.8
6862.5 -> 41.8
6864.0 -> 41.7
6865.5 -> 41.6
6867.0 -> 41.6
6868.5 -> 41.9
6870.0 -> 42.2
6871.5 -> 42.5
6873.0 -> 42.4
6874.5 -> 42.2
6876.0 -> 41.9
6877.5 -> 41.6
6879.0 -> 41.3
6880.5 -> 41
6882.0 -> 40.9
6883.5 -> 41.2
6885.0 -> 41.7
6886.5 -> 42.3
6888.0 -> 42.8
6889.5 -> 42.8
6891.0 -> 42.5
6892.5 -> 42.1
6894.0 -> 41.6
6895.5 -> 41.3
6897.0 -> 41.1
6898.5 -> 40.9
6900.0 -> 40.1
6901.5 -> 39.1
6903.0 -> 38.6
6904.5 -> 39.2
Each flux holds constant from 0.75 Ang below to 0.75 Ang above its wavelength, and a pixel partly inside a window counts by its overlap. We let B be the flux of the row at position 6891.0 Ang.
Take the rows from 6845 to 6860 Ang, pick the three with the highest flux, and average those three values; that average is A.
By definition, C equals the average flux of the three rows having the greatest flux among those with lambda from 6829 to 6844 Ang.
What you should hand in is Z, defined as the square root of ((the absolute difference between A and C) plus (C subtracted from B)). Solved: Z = 1.02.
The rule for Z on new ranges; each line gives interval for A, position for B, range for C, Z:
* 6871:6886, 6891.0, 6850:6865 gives 1.06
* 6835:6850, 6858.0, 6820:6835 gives 1.00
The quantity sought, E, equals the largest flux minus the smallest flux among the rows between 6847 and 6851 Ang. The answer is 2.1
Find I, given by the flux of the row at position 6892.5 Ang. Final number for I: 42.1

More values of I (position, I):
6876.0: 41.9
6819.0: 38.6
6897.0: 41.1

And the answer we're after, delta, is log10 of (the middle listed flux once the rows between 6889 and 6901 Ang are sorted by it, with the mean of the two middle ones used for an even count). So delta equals 1.62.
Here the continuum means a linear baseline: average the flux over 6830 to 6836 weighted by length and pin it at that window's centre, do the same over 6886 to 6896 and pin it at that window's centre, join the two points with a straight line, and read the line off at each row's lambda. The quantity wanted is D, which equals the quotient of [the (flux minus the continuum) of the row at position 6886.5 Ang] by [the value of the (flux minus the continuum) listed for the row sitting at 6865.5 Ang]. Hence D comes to -0.9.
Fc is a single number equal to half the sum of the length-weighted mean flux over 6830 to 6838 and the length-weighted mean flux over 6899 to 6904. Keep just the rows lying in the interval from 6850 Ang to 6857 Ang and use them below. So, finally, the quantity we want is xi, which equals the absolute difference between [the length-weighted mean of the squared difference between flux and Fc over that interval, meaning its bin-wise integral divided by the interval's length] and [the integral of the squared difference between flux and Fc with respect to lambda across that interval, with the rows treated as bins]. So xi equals 14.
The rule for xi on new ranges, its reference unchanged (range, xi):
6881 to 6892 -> 38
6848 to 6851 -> 2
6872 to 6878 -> 18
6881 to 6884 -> 1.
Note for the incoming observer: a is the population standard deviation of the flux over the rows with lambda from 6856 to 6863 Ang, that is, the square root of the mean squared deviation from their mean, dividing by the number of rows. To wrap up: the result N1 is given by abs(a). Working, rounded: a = 0.0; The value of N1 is 0.05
